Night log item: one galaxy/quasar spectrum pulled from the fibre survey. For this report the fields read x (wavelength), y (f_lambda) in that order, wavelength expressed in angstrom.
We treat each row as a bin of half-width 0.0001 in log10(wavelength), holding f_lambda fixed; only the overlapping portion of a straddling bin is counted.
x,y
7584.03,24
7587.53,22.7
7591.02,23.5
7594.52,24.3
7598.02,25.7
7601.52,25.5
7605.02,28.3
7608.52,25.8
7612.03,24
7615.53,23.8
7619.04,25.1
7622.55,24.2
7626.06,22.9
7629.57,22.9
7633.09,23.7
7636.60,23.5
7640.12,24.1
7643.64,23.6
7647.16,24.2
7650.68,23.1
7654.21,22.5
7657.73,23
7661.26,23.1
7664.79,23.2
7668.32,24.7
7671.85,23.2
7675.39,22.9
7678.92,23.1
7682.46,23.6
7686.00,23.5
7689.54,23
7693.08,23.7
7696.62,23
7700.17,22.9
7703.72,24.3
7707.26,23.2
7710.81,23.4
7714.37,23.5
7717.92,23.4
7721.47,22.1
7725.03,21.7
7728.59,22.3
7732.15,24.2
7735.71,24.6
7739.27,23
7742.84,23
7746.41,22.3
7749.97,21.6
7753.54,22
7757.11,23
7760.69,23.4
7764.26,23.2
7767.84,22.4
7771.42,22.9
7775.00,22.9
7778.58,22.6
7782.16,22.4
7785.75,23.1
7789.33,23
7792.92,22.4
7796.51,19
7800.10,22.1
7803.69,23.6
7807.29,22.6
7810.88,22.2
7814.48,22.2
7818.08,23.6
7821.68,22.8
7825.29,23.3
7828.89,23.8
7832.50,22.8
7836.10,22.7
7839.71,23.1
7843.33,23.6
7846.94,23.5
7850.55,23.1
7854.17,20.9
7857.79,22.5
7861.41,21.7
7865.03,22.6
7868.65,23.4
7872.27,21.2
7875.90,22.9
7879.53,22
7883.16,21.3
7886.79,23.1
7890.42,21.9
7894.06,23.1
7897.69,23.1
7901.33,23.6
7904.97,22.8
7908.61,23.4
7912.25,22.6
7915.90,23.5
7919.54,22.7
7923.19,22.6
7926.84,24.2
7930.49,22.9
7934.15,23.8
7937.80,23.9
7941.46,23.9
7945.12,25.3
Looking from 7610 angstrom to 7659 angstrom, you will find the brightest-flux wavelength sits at 7619.04 angstrom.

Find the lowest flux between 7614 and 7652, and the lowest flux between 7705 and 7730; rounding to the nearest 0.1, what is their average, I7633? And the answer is 22.3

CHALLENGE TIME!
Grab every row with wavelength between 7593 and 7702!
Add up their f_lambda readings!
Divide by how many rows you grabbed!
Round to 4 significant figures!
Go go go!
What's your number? 23.87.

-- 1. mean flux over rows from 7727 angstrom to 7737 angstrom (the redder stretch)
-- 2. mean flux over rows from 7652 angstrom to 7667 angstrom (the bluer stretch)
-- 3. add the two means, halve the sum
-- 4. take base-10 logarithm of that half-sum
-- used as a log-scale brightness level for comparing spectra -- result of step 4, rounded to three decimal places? 1.368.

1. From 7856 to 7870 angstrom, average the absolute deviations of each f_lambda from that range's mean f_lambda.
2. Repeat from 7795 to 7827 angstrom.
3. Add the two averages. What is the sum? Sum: 1.3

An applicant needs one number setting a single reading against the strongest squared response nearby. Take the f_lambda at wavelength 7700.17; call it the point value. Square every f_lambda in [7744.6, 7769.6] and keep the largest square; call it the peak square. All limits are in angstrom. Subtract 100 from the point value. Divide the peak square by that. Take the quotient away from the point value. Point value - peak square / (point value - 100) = 30.00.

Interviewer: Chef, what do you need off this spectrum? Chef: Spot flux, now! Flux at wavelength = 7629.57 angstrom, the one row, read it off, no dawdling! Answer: 22.9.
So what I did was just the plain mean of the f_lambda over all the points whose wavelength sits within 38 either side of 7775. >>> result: 22.5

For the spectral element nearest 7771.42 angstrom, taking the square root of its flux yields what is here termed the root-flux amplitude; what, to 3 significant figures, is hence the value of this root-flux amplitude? 4.79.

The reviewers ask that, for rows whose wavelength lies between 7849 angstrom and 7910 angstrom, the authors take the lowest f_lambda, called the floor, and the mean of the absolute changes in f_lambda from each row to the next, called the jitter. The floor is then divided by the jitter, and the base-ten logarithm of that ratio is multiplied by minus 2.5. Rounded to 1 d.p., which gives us -3.2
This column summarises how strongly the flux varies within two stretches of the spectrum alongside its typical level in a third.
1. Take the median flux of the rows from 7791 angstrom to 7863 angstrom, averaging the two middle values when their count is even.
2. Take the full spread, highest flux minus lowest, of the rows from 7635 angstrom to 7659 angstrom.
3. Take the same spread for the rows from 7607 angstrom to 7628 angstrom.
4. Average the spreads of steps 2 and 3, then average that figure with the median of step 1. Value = 12.5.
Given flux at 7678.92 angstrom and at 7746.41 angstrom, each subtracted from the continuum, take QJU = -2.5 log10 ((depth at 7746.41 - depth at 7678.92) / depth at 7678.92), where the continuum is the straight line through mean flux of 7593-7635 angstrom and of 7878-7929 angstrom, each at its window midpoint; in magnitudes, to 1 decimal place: 1.2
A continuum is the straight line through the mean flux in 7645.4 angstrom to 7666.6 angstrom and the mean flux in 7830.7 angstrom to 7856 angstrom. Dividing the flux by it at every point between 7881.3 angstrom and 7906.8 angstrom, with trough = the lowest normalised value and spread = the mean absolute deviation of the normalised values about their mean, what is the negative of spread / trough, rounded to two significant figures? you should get -0.030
